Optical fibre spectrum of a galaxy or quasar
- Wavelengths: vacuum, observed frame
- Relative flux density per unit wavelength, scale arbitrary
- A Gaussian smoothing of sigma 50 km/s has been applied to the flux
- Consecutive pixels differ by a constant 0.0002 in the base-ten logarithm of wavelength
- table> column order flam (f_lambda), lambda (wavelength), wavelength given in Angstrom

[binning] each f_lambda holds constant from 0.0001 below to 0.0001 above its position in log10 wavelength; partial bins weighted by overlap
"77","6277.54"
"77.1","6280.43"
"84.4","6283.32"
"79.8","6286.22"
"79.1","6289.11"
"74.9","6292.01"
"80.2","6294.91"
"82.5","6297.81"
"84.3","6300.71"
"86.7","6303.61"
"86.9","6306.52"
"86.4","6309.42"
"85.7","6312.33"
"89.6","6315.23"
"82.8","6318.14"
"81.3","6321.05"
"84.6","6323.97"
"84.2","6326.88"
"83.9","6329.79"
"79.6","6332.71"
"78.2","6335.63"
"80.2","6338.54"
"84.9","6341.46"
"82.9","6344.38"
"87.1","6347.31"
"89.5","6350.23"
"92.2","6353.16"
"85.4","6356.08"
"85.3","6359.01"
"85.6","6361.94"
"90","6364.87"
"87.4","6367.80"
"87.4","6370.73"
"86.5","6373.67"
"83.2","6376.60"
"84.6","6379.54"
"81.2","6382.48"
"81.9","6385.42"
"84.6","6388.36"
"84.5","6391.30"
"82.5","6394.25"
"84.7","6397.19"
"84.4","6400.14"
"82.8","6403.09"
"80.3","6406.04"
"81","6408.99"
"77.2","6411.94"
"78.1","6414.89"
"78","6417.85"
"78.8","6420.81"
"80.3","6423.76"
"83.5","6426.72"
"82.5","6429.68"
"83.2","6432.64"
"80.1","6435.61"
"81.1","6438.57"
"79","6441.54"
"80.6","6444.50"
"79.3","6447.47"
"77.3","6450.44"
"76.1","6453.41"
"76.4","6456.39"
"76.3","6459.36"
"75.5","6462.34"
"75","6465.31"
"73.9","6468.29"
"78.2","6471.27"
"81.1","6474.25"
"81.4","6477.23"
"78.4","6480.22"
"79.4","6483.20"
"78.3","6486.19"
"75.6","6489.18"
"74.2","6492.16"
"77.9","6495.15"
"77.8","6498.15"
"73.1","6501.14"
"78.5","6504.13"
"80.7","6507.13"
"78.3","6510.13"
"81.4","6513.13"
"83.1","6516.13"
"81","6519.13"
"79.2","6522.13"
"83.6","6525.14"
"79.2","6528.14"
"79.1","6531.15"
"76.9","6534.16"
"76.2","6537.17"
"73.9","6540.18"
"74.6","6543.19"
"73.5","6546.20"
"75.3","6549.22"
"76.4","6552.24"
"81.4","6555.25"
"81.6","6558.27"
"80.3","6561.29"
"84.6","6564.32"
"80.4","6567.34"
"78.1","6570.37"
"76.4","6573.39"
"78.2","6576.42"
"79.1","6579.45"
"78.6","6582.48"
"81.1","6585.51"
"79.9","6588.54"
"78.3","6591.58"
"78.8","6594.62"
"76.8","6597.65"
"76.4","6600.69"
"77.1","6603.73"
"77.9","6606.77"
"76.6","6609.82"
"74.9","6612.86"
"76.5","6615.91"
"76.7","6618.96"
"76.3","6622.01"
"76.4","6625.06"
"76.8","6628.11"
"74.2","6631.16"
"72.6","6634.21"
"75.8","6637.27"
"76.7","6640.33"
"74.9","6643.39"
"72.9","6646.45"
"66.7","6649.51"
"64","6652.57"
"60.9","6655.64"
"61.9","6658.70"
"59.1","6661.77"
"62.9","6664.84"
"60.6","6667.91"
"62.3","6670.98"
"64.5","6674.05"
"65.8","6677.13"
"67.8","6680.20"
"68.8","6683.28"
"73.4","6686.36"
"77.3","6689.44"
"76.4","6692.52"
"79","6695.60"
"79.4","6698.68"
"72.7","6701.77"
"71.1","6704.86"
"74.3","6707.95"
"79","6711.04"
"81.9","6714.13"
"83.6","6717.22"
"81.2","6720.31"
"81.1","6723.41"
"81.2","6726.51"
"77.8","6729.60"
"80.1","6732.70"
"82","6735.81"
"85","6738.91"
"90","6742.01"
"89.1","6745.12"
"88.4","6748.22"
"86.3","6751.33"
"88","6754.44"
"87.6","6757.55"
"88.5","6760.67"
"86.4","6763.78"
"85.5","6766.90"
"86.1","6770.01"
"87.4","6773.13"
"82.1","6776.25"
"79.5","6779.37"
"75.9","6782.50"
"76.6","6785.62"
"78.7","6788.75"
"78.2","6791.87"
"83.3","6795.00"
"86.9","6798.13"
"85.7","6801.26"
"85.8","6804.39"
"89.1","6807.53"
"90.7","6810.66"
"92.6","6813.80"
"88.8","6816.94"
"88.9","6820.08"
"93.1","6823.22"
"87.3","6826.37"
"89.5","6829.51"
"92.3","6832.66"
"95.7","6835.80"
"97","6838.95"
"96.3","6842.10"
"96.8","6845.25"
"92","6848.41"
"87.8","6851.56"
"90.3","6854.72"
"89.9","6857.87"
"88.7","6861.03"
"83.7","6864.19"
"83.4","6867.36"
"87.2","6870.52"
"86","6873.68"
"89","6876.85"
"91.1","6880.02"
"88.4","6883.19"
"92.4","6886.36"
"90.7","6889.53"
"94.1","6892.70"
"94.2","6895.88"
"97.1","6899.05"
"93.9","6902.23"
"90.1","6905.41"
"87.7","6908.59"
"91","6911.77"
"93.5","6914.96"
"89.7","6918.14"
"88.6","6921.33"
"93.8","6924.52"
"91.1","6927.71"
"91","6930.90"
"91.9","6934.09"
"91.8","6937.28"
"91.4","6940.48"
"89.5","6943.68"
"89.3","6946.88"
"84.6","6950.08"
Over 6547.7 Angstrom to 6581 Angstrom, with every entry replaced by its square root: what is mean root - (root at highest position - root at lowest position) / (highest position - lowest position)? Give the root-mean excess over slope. 8.89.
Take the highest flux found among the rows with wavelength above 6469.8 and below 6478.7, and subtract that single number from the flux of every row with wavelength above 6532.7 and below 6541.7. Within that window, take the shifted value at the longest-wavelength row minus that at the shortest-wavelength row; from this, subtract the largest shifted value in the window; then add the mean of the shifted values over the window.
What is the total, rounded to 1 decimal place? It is -4.2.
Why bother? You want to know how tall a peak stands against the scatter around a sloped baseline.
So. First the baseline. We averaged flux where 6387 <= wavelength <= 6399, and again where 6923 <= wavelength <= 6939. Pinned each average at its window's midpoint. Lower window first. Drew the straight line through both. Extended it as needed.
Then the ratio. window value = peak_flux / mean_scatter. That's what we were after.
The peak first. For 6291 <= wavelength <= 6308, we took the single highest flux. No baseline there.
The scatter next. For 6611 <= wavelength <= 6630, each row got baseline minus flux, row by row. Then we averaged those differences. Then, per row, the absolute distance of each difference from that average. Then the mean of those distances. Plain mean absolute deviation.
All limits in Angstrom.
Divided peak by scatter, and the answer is 208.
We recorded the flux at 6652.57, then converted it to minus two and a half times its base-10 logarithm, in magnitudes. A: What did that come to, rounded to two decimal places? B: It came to -4.52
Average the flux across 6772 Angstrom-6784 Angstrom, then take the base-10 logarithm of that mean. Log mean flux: 1.91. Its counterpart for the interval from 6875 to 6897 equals 1.96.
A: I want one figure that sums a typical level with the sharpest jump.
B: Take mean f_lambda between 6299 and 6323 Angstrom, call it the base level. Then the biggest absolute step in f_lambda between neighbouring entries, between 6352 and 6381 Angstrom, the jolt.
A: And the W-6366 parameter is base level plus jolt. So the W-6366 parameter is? 92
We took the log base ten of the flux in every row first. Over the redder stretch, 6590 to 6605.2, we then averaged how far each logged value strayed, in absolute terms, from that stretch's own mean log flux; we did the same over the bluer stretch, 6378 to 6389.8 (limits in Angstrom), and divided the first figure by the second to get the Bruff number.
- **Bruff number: 0.6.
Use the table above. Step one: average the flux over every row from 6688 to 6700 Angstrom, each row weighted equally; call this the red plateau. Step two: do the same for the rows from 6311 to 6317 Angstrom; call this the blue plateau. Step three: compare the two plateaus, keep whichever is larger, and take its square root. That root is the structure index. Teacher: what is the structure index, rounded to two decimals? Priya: 9.36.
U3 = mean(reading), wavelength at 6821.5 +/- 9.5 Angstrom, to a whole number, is 90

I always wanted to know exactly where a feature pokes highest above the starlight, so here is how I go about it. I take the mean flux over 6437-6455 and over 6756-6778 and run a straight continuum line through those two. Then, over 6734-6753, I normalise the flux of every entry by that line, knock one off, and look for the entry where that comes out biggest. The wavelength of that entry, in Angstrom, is 6742.01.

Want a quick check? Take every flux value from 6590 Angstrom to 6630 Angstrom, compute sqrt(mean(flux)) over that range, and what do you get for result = 8.77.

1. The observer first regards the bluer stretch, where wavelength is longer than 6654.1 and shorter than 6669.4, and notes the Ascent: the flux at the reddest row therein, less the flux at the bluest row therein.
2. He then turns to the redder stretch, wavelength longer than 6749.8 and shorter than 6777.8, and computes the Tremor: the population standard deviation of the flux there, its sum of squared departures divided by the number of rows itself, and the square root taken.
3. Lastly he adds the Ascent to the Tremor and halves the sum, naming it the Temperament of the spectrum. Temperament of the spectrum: 1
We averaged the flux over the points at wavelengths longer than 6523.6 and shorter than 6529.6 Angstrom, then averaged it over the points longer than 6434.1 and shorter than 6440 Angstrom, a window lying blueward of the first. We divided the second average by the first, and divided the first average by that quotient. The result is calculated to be 82.2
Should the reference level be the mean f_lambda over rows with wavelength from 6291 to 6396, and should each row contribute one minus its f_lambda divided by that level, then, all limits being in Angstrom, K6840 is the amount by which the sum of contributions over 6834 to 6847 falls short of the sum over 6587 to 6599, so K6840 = 0.85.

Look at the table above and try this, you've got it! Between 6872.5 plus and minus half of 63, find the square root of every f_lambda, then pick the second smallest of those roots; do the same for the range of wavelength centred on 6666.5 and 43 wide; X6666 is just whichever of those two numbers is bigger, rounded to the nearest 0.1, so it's 9.1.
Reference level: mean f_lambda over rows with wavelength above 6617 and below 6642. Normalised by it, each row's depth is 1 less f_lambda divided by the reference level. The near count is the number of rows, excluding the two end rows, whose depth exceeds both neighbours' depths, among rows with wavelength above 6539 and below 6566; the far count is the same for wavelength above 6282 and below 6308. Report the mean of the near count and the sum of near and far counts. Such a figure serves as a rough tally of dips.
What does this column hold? 2.5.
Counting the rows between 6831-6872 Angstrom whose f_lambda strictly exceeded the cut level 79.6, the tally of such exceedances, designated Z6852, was 13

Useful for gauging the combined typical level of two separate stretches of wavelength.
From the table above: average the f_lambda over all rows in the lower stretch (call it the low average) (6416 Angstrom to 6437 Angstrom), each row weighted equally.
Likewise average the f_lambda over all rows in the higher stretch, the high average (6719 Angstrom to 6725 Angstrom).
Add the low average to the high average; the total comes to 162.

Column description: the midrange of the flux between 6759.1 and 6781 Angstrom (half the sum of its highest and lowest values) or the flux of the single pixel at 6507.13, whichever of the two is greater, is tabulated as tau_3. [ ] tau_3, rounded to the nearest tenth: 84.0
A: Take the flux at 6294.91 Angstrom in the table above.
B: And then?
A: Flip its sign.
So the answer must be -80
